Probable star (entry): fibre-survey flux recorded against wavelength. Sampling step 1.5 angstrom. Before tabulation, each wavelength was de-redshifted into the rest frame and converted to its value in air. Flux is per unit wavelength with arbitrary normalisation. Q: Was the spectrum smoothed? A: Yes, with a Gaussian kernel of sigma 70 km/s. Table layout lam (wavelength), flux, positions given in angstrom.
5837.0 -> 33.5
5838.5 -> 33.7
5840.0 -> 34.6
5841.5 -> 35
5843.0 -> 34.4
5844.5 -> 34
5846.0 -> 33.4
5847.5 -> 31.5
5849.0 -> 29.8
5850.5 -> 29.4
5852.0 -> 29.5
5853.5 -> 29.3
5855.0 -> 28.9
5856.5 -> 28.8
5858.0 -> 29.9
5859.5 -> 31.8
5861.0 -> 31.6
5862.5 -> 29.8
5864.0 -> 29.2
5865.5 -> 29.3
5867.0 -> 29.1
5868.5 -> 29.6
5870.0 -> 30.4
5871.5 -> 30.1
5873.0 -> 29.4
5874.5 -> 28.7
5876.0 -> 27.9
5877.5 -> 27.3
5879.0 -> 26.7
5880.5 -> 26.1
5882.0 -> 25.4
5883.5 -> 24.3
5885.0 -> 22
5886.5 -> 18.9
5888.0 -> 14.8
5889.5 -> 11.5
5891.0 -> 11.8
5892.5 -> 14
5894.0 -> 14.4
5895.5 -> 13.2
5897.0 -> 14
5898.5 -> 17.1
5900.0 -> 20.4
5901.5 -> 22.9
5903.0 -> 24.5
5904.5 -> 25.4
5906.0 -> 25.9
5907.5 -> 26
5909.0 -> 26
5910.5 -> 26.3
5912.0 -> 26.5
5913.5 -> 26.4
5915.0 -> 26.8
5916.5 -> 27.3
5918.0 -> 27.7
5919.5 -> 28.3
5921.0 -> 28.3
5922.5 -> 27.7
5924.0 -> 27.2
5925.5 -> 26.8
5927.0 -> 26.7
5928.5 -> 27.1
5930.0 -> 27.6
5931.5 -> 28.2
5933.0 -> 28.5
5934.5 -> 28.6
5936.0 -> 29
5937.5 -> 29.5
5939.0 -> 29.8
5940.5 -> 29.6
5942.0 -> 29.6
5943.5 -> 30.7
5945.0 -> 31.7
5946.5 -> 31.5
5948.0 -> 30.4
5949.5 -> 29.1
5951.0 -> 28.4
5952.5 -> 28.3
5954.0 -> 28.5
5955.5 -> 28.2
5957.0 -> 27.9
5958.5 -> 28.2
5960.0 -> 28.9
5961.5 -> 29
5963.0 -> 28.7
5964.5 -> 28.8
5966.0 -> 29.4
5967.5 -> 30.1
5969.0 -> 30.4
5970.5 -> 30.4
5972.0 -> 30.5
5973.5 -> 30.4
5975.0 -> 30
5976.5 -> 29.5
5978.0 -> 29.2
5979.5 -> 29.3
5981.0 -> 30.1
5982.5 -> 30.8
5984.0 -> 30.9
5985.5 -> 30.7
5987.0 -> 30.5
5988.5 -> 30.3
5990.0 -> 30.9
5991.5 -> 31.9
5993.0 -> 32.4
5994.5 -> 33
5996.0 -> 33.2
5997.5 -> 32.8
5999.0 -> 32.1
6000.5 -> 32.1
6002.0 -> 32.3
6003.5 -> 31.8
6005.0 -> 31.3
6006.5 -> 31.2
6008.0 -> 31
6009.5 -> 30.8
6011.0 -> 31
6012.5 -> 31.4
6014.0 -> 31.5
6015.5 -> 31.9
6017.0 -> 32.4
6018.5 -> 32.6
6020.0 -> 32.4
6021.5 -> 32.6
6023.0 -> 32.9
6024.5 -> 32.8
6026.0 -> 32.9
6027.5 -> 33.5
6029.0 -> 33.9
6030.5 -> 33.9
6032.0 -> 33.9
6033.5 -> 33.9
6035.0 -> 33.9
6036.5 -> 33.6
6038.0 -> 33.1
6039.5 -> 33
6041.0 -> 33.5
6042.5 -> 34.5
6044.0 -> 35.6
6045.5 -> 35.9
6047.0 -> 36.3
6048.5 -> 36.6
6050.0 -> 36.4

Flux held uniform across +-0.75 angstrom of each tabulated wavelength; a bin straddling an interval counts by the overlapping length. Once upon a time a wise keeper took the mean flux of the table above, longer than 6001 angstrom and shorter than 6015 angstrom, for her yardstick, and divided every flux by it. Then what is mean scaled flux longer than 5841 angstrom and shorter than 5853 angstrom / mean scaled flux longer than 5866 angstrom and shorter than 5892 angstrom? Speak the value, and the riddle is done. 1.32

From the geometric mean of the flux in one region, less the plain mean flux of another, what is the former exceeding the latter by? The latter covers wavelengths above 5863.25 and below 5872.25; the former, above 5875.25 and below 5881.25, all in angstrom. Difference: -3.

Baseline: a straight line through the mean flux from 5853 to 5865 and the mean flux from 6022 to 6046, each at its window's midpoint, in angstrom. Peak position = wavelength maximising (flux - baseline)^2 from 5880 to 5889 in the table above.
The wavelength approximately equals 5888.0 angstrom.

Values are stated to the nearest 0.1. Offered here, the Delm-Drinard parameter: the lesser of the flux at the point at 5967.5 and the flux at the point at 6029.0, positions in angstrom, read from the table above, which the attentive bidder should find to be 30.1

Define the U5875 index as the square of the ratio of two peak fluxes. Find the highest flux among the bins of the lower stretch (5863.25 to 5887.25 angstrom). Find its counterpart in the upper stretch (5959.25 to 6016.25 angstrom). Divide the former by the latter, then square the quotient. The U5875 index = 0.84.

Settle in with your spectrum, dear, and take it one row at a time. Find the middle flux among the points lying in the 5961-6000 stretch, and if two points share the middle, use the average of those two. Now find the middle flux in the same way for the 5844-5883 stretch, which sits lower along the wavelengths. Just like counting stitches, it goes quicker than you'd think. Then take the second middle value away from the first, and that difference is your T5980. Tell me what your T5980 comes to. 1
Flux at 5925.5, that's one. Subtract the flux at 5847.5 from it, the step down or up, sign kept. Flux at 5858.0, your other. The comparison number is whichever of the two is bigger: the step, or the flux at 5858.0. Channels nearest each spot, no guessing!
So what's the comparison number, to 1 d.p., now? 29.9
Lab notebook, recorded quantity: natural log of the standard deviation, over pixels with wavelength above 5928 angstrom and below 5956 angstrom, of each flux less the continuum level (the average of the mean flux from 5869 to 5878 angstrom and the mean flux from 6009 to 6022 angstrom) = 0.2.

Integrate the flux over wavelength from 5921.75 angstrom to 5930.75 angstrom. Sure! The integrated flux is 245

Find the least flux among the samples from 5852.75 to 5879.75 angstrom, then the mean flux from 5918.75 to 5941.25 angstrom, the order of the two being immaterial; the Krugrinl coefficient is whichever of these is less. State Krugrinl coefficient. 27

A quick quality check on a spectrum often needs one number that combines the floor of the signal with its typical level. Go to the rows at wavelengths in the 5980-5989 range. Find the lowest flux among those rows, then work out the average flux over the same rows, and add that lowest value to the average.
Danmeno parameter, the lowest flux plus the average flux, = 61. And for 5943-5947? 62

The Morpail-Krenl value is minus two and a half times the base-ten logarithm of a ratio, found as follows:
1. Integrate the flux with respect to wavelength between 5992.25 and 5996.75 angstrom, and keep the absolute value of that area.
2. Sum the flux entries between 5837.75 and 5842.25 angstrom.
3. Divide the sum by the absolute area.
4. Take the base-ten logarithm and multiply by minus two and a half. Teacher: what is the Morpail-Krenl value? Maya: 0.39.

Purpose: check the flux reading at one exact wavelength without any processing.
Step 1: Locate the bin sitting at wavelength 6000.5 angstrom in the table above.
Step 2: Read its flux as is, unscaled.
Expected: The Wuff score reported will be 32.1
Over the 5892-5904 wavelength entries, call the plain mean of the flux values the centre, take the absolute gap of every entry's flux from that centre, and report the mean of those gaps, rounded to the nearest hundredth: 3.78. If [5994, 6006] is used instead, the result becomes 0.51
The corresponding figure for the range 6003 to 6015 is 0.25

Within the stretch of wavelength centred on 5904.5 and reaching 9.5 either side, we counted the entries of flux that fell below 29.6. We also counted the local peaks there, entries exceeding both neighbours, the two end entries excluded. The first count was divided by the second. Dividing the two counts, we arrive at 13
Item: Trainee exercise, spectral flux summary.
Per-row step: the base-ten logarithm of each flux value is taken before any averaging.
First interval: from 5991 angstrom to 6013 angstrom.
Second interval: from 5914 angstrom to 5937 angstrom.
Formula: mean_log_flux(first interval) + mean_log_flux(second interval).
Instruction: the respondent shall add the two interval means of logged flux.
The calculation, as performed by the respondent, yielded 2.95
